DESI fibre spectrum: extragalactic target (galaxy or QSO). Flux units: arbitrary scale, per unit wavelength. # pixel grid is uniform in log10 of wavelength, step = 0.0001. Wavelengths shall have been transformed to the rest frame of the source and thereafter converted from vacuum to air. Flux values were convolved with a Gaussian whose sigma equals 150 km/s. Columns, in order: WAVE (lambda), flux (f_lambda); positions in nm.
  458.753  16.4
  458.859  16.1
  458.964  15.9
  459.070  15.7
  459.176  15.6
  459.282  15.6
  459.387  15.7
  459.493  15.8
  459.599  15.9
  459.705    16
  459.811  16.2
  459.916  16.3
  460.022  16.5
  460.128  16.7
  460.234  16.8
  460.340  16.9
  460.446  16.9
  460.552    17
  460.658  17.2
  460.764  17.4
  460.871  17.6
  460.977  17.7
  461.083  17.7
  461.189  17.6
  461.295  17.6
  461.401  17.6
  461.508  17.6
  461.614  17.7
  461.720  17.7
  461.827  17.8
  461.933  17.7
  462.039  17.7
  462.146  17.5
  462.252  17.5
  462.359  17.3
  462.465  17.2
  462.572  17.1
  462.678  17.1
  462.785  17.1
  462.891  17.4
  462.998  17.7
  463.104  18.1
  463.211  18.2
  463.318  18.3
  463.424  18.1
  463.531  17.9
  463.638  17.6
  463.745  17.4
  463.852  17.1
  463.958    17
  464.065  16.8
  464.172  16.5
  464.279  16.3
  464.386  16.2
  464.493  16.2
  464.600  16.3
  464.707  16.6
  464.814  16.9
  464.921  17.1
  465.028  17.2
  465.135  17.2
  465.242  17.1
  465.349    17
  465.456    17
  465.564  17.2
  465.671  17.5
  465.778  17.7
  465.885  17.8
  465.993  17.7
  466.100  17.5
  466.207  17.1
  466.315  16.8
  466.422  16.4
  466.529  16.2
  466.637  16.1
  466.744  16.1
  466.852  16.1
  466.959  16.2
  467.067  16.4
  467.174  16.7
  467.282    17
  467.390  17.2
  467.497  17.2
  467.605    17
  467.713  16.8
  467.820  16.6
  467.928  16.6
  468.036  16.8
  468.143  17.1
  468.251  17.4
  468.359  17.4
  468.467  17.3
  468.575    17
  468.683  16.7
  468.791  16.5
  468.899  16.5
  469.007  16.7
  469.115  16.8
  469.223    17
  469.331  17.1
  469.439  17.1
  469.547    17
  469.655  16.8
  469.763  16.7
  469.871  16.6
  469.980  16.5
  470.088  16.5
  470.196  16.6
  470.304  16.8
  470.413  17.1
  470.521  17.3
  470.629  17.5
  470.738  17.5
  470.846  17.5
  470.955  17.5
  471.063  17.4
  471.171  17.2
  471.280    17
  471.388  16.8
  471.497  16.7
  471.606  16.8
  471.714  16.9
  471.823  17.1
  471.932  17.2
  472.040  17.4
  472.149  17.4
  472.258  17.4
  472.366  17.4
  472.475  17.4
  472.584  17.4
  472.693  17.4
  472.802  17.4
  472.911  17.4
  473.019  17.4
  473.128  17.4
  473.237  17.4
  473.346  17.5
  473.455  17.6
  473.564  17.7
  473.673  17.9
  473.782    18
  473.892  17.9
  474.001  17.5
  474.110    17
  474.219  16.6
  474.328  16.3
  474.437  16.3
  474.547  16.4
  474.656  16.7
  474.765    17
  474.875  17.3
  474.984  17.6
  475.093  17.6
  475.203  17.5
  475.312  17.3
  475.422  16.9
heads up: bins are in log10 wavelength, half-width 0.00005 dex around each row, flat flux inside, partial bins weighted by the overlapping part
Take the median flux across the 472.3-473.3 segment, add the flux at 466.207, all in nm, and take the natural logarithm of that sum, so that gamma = 3.541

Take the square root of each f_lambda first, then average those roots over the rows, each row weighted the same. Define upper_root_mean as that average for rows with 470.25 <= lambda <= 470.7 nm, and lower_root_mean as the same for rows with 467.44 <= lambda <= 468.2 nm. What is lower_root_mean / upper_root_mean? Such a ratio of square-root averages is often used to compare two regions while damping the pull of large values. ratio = 0.99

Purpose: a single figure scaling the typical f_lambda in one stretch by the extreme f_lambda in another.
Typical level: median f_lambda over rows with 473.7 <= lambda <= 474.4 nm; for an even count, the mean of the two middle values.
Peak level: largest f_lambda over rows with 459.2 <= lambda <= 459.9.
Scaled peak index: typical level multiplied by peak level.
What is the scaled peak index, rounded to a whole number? 279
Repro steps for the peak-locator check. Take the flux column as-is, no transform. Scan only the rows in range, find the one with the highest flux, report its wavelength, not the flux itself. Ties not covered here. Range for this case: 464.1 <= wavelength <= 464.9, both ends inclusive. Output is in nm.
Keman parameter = 464.814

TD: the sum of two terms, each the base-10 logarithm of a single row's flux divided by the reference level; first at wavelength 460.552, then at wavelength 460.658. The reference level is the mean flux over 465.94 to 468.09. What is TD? 0.019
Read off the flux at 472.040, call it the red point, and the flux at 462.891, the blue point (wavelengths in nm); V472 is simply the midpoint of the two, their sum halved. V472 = 17.4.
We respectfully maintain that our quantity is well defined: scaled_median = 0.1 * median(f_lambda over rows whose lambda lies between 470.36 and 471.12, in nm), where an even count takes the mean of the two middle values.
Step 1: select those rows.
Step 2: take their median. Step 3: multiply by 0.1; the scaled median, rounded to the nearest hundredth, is 1.75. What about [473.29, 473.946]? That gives 1.78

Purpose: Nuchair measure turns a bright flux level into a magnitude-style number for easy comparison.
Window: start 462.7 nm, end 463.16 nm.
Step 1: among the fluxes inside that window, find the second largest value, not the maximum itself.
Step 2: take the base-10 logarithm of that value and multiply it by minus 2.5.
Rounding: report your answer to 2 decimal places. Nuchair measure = -3.12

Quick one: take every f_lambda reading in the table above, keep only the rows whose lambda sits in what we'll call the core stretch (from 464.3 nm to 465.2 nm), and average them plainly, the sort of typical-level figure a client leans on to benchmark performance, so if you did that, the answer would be 16.7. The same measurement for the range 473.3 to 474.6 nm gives 17.2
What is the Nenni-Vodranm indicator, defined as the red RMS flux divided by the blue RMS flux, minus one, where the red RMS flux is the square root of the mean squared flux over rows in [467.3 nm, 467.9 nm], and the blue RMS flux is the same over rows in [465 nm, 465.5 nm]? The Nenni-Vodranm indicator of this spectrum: -0.01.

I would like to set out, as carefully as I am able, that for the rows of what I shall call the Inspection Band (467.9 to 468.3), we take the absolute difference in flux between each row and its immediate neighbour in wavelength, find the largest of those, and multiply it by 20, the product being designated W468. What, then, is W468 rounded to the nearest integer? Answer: 6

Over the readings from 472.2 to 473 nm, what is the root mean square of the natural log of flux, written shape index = 2.86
